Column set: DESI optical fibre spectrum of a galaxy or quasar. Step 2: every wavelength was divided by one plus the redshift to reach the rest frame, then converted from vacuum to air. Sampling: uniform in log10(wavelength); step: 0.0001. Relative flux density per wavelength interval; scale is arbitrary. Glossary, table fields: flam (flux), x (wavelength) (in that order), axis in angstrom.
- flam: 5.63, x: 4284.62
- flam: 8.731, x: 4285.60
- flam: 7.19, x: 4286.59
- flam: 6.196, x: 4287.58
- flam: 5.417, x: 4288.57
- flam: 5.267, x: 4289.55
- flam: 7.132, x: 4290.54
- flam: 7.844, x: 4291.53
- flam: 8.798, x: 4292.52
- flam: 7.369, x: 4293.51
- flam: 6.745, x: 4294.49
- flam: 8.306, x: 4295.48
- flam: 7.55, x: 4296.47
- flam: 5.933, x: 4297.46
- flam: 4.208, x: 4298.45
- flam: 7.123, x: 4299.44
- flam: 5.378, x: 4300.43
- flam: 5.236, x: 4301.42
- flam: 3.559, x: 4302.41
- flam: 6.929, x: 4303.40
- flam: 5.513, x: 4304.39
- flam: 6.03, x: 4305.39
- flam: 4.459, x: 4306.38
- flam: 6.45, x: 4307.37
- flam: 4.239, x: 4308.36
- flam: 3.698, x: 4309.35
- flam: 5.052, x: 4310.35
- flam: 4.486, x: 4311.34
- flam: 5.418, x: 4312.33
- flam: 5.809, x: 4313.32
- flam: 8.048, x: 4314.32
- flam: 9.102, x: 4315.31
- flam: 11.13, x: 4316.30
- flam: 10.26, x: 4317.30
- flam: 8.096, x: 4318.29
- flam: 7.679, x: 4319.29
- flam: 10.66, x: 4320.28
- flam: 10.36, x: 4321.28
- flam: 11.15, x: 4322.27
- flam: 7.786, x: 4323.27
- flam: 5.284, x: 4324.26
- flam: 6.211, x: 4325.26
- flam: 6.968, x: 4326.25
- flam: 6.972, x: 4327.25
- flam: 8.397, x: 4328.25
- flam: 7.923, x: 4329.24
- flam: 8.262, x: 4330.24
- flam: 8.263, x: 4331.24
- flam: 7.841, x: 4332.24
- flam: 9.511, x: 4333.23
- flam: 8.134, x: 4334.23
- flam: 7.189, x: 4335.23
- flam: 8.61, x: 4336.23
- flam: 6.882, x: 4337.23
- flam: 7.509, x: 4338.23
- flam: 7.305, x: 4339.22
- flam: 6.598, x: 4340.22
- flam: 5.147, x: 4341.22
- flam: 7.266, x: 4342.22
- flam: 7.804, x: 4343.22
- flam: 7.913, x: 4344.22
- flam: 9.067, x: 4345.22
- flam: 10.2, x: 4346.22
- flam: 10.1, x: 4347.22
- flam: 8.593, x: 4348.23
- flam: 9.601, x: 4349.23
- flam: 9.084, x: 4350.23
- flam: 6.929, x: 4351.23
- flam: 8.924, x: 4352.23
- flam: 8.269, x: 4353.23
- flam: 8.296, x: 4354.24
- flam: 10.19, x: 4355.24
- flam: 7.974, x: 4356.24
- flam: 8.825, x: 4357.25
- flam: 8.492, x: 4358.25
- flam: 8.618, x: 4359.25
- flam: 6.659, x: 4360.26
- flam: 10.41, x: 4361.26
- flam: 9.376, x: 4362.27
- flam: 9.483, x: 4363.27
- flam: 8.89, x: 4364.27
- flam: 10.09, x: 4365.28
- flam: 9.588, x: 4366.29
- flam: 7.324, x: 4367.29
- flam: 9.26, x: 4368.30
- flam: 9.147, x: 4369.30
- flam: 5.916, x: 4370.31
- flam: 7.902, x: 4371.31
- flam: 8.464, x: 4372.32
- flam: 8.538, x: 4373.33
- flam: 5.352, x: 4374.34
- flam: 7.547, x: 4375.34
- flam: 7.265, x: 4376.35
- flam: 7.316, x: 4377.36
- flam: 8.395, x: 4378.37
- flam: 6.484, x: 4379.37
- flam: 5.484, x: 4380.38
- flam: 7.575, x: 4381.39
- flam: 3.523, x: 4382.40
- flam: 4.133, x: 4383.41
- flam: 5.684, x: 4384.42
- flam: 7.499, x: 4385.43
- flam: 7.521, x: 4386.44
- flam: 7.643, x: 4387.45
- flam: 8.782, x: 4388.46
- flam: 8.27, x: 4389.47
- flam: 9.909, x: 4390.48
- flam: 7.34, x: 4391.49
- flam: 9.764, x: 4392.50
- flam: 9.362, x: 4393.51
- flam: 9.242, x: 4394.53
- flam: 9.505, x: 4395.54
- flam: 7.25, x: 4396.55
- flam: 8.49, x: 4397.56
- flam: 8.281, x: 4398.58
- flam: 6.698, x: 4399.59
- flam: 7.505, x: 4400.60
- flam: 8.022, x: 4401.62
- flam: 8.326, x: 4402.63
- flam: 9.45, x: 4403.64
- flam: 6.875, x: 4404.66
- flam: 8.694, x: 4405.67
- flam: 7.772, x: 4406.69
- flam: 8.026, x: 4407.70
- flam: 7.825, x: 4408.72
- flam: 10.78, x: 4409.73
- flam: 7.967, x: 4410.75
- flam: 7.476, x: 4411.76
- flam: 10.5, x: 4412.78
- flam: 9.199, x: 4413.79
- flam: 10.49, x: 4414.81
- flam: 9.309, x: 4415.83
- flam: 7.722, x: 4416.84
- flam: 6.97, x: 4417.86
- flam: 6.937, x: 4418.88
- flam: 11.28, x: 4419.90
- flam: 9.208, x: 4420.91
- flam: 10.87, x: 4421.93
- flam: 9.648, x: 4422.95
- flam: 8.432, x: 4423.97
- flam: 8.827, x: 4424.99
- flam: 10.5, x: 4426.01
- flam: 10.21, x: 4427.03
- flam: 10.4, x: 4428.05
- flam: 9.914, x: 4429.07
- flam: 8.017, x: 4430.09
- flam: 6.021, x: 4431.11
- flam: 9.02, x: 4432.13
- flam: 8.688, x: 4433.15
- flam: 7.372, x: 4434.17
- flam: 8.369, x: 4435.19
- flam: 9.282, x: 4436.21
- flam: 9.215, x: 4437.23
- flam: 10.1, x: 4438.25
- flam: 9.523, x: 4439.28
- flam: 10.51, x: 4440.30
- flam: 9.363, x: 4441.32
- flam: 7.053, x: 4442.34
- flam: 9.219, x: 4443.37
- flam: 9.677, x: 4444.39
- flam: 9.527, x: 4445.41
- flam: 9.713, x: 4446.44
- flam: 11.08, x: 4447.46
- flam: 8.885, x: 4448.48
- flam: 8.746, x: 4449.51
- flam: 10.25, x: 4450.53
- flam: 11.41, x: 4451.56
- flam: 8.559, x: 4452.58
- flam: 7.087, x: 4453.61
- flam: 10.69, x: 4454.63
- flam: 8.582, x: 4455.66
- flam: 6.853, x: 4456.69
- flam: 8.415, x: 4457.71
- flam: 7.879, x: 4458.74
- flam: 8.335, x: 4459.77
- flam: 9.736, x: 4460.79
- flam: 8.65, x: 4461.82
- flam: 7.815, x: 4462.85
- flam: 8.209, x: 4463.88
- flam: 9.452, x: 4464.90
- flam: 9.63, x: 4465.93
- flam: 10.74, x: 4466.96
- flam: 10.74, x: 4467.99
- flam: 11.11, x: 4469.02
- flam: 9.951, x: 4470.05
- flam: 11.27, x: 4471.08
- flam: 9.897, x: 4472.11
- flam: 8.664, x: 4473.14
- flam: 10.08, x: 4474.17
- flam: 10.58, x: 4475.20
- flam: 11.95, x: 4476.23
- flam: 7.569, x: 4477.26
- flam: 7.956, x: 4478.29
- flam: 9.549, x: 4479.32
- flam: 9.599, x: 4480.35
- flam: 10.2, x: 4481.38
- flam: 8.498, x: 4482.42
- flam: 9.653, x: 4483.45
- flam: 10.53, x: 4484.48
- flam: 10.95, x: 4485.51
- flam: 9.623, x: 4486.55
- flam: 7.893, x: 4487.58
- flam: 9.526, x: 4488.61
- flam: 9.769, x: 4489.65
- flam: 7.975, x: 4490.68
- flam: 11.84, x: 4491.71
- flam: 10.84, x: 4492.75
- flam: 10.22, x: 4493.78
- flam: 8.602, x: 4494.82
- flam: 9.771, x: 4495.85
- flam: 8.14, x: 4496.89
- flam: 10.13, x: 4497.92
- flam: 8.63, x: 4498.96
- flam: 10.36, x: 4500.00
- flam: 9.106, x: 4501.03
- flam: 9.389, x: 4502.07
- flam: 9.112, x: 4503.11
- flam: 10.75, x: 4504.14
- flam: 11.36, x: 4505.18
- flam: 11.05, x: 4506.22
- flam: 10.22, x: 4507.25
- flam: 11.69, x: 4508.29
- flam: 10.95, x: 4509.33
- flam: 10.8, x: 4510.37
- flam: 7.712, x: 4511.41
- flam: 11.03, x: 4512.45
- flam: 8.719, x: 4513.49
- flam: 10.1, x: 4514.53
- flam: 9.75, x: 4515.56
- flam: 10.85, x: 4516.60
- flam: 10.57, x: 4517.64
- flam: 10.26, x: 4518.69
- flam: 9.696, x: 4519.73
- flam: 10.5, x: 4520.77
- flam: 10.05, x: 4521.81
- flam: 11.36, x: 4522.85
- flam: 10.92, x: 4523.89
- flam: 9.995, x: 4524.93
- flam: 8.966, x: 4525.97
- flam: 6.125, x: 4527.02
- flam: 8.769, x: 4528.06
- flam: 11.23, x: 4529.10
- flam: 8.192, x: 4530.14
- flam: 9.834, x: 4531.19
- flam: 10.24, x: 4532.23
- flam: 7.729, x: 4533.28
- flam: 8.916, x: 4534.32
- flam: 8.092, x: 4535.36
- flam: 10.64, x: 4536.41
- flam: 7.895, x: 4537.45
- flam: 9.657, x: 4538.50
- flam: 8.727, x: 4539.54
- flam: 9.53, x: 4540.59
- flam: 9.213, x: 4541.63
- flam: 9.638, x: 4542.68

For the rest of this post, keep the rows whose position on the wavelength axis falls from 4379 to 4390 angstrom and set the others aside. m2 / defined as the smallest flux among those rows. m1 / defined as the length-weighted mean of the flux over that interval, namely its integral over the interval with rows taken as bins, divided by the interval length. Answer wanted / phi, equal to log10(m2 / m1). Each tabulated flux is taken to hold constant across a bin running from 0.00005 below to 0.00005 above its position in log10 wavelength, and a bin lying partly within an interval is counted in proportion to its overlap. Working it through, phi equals -0.273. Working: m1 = 6.6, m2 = 3.523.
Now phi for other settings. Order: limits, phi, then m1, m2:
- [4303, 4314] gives -0.157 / 5.3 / 3.698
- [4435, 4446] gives -0.119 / 9.3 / 7.053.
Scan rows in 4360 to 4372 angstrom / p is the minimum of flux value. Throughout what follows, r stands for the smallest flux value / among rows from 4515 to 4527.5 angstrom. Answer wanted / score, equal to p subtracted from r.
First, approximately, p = 5.916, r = 6.125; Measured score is 0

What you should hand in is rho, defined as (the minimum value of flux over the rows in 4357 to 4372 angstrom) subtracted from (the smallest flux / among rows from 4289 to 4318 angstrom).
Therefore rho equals -2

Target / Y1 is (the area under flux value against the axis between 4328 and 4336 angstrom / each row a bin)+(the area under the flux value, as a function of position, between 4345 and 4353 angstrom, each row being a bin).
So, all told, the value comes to 138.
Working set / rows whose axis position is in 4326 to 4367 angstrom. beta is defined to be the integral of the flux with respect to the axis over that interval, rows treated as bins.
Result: 342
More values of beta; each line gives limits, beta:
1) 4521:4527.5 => 63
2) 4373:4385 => 77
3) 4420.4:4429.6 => 90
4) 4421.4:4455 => 312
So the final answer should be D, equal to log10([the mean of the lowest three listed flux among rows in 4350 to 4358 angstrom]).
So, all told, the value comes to 0.89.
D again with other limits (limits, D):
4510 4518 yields 0.94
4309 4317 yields 0.64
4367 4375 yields 0.79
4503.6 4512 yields 0.98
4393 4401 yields 0.85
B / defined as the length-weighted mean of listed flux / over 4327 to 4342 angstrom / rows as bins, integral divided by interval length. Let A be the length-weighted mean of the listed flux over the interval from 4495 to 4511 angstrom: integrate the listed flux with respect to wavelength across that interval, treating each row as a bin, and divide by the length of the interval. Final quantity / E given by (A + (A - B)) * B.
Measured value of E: 95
